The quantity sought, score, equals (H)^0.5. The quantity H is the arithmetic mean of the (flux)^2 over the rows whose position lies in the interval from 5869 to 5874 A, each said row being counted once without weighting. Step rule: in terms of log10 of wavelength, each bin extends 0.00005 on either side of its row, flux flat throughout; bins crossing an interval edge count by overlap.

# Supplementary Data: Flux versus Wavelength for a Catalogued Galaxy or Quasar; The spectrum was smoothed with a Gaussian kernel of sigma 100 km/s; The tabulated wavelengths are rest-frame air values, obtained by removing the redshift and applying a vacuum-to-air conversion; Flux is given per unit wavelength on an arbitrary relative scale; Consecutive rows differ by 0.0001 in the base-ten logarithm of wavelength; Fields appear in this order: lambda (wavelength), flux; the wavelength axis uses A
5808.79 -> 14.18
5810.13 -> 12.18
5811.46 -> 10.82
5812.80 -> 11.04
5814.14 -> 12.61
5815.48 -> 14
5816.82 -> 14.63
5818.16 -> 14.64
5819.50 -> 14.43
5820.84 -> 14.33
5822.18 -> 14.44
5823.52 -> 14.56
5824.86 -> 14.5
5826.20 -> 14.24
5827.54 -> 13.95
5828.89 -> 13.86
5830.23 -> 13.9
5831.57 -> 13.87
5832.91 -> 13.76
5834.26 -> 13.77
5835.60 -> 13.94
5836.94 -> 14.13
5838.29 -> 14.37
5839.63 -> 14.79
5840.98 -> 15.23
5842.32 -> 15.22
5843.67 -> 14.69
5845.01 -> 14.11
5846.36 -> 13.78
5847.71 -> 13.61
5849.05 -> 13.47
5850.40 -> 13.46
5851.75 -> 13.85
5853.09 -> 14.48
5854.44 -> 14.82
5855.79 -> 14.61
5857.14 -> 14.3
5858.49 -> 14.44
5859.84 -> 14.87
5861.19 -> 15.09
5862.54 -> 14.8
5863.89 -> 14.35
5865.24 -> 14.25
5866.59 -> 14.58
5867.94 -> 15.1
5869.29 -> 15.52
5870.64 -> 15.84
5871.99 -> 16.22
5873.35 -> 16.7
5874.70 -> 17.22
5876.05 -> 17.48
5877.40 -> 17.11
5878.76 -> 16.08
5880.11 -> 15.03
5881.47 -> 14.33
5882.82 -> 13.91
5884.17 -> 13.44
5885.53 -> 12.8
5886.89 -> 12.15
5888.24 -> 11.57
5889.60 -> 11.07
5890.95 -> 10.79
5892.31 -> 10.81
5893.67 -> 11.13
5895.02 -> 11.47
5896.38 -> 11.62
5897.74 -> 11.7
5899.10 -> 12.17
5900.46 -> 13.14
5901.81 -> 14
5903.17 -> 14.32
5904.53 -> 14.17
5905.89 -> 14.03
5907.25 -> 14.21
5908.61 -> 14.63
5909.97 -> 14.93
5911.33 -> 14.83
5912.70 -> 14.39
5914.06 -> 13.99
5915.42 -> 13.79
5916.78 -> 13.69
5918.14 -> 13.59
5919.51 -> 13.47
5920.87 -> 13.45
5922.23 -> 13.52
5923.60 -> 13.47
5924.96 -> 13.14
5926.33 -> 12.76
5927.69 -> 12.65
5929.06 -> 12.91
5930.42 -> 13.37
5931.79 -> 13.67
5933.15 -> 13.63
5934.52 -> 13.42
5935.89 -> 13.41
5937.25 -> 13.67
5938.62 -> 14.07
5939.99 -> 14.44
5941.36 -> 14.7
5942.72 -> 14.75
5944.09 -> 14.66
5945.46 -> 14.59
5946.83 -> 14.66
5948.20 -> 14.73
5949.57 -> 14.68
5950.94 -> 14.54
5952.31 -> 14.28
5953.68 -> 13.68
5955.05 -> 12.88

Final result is 16.1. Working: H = 258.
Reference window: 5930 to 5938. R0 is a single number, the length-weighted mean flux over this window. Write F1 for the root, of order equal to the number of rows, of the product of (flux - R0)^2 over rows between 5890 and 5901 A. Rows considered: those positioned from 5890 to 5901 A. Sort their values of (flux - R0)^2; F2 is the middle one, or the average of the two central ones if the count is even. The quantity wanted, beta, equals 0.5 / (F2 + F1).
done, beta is 0.07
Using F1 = 2.9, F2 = 4.0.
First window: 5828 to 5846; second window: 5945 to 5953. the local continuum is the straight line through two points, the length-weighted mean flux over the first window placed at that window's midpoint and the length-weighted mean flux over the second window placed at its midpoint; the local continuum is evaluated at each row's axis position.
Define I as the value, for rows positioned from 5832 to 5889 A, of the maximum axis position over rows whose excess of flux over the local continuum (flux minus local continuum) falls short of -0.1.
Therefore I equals 5888.24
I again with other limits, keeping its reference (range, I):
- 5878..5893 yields 5892.31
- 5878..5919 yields 5918.14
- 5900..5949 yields 5939.99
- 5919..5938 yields 5937.25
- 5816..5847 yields 5846.36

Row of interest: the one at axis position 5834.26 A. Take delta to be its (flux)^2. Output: 190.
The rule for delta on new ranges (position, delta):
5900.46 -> 173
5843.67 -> 216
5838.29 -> 206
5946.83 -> 215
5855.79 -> 213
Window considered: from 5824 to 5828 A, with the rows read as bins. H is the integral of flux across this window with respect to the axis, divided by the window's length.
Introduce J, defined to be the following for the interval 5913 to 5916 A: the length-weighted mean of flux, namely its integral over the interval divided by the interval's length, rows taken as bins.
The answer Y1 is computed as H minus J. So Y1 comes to 0.3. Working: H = 14.3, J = 14.0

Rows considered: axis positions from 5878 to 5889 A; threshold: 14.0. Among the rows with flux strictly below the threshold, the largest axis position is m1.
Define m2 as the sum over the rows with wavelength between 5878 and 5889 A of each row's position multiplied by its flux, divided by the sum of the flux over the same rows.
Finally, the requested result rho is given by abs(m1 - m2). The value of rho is 5.1 A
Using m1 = 5888.24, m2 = 5883.2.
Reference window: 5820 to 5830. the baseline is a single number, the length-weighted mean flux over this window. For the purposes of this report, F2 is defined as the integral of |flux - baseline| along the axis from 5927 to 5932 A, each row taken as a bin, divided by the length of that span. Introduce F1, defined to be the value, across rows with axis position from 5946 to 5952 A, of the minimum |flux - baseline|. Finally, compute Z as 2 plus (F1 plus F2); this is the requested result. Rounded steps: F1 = 0.3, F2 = 1.2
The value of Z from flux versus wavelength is 3.4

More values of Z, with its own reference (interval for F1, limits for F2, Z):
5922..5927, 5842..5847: 3.2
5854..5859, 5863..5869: 2.4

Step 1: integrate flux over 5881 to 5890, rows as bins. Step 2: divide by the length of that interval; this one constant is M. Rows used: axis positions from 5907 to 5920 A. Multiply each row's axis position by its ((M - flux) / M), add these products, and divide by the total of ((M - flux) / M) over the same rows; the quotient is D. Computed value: 5912.2 A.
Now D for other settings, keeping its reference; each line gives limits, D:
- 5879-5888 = 5880.9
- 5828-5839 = 5833.9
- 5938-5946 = 5942.3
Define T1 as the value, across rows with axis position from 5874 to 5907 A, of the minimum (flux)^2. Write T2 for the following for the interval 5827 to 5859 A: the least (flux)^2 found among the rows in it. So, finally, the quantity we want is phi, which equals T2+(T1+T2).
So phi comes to 479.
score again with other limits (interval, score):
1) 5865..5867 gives 14.4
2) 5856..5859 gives 14.4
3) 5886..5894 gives 11.3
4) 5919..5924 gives 13.5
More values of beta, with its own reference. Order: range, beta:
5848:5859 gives 0.56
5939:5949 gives 0.20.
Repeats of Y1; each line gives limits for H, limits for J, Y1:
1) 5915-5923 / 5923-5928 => 0.5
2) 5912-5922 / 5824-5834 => -0.3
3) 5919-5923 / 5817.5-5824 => -1.0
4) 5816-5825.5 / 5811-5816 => 2.4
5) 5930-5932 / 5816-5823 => -1.0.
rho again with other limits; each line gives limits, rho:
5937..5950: 6.2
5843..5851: 3.4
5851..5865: 6.1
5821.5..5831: 4.1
